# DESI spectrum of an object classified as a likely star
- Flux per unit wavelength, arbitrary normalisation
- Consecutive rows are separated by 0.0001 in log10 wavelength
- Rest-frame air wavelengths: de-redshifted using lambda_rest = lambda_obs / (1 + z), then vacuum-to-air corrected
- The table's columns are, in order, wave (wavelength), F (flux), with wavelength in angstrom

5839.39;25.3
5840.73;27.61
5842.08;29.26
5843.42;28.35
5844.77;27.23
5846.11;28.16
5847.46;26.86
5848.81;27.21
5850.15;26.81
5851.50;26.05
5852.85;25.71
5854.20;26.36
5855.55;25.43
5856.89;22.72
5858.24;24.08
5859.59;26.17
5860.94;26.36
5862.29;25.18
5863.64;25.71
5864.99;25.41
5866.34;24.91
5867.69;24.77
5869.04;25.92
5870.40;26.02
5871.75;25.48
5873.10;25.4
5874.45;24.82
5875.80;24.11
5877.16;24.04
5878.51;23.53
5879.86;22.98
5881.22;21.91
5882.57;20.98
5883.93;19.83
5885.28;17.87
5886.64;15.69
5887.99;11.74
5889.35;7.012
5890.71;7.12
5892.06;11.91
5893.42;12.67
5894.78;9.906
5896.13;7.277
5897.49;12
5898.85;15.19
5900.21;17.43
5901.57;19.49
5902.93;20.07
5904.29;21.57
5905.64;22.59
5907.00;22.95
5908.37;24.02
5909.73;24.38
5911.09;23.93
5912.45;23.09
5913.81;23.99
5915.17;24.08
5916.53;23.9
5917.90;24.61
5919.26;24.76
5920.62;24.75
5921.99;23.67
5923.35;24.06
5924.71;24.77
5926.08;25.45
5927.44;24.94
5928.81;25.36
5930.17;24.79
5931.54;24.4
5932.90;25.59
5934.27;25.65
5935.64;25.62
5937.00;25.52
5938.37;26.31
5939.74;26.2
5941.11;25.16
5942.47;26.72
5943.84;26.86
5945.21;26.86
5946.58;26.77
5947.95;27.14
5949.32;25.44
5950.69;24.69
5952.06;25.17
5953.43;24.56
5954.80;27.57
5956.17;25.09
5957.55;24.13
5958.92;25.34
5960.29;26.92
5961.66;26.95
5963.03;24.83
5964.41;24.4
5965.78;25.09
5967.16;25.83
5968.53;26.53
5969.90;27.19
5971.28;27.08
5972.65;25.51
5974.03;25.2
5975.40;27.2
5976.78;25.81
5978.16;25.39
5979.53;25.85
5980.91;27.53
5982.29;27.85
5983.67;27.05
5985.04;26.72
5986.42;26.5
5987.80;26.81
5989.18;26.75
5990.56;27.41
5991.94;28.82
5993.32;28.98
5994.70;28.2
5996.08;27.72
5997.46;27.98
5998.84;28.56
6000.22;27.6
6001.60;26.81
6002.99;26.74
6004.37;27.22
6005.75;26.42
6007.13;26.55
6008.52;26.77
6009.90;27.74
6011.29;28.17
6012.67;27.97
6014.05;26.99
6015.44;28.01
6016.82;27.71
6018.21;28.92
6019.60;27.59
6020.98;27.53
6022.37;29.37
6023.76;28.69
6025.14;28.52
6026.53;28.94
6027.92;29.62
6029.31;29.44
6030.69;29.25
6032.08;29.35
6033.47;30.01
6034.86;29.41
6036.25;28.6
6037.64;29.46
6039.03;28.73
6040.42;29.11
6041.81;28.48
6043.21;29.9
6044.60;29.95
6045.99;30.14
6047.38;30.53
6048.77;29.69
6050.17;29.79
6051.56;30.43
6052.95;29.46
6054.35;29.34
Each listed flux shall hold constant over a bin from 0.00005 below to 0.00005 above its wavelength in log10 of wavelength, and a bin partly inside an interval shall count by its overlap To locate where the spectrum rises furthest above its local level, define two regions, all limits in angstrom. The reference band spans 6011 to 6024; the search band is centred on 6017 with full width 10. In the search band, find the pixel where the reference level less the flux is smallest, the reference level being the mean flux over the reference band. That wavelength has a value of 6018.21 angstrom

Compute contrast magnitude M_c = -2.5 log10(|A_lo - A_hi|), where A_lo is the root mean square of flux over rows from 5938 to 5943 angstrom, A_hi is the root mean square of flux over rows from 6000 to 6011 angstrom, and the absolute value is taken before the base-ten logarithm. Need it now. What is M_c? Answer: 0.1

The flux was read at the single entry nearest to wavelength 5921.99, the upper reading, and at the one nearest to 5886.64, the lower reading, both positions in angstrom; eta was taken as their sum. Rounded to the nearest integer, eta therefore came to 39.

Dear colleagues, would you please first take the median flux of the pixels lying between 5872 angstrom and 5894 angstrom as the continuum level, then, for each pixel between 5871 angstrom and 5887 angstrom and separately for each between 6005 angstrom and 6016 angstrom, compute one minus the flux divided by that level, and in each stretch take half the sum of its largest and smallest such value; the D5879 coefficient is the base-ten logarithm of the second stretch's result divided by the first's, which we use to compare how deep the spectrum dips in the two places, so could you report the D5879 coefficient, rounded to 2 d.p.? 1.58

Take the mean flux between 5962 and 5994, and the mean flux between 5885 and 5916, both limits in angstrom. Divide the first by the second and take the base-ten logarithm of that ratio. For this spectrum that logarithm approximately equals 0.19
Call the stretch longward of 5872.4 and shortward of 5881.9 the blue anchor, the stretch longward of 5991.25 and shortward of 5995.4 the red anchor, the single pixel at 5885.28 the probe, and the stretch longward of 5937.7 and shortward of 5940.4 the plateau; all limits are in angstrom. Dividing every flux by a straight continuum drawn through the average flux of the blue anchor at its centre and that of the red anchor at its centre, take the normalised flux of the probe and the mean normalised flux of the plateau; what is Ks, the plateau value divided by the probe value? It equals 1.34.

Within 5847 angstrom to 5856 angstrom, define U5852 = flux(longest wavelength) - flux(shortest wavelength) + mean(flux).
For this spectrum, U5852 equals 24.9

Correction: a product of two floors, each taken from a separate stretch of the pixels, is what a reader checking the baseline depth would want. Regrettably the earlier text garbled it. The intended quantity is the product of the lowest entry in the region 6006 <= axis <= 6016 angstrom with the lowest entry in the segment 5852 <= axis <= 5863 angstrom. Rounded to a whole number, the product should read 603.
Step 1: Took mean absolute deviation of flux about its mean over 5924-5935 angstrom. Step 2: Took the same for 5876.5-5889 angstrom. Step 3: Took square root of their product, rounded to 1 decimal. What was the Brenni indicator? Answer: 1.1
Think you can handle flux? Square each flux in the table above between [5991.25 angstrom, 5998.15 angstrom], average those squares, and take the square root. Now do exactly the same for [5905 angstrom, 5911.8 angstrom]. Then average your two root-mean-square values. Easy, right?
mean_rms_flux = 26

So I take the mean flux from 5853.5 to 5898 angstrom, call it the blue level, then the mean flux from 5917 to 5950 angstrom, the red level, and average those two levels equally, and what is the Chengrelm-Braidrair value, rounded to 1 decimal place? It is 23.0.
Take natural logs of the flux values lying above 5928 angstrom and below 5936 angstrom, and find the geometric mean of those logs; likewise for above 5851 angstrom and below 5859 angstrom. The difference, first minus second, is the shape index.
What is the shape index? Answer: 0.01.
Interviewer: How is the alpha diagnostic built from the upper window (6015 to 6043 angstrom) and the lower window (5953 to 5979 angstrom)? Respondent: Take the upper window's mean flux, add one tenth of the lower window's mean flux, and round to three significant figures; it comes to 31.4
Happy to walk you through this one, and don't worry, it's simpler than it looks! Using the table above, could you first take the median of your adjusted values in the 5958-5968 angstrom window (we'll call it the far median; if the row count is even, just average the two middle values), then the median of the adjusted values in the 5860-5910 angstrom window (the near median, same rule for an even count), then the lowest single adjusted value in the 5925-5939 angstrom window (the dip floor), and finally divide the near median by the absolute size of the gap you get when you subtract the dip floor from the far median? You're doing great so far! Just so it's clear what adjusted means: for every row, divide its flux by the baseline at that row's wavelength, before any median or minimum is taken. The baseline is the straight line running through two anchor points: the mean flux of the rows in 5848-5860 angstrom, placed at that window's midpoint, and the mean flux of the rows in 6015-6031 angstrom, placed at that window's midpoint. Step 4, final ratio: 47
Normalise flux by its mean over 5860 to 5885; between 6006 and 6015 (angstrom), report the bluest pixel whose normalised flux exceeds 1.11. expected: 6009.90 angstrom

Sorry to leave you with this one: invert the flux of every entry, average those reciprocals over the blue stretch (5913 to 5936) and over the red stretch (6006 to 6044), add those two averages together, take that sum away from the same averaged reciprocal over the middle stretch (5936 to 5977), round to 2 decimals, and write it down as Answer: -0.04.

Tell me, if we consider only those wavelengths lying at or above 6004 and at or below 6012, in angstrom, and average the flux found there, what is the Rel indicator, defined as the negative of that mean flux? -27.1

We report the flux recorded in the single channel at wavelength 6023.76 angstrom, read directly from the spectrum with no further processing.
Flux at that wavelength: 28.69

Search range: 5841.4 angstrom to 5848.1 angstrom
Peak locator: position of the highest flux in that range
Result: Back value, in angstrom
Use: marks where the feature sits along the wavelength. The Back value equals 5842.08 angstrom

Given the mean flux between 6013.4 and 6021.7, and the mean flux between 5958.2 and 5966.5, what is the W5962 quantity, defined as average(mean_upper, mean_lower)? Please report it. 26.7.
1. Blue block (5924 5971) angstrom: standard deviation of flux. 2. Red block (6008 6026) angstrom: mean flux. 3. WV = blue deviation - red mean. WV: -27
